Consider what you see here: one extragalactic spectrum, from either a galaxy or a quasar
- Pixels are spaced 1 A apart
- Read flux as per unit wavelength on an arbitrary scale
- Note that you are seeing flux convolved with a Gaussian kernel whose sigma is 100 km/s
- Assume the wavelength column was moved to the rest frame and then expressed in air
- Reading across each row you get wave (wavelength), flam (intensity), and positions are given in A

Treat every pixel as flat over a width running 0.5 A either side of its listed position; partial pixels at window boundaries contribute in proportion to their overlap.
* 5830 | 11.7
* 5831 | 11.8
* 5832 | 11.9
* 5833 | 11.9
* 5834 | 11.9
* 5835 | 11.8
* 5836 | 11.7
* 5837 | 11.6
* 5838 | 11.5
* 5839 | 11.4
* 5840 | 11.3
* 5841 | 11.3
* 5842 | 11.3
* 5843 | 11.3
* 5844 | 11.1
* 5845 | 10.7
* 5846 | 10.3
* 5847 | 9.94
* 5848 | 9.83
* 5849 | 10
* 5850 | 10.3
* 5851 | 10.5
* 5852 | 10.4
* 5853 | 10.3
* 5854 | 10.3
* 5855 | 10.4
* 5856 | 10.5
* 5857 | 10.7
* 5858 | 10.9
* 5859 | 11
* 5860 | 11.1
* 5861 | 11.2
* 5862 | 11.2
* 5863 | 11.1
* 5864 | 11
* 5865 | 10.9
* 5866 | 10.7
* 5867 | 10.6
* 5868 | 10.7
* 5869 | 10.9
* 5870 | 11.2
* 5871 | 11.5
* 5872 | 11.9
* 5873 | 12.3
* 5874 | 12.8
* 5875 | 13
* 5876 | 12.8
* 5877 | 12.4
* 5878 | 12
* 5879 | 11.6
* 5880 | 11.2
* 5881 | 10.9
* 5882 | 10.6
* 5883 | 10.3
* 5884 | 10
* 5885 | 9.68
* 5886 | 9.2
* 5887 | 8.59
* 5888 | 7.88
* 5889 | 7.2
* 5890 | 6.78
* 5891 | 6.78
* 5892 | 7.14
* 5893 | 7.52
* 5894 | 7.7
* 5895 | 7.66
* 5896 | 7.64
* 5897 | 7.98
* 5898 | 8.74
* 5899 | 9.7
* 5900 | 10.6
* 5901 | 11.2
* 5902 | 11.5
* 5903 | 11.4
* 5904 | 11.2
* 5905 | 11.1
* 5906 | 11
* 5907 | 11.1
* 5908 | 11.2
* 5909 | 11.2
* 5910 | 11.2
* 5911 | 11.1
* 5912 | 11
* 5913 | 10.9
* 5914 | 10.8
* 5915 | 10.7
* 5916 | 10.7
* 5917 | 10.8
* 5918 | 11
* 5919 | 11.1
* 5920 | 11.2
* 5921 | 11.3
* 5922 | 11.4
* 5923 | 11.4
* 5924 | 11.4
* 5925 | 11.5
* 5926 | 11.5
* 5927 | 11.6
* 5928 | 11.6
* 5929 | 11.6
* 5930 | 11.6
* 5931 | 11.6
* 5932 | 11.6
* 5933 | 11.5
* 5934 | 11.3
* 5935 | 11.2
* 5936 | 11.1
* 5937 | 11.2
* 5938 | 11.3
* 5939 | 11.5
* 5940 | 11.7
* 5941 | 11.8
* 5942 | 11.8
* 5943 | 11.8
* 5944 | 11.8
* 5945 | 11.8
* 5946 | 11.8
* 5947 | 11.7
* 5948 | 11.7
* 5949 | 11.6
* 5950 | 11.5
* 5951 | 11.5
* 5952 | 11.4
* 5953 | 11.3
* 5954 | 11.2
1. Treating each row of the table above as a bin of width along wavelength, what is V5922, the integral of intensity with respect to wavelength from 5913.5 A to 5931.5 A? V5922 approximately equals 203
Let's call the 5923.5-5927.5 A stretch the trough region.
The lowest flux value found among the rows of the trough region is 11.4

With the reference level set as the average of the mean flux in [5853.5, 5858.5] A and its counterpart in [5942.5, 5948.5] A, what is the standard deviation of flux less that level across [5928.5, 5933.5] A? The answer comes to 0.04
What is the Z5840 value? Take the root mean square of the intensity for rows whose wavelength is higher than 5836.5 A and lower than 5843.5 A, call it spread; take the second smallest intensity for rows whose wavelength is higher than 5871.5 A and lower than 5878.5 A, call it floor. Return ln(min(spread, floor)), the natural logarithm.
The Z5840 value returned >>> 2.43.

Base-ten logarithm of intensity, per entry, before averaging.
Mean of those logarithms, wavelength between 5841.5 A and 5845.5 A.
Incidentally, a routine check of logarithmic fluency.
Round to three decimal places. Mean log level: 1.045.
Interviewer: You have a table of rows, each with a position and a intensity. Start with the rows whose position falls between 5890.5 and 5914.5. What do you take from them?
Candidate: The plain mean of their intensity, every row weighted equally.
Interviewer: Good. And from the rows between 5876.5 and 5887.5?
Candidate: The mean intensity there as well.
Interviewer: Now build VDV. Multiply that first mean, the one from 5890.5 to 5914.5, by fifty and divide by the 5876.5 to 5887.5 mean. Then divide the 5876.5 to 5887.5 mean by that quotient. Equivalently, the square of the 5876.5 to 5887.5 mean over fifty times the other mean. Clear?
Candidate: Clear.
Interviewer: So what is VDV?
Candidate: 0.23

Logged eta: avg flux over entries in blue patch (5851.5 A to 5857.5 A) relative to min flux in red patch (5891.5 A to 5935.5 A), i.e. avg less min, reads 3.3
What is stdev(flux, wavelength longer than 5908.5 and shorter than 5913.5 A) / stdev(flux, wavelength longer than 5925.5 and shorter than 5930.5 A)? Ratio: 2.9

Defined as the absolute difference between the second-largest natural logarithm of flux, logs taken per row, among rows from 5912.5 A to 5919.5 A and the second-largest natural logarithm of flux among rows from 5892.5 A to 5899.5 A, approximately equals 0.230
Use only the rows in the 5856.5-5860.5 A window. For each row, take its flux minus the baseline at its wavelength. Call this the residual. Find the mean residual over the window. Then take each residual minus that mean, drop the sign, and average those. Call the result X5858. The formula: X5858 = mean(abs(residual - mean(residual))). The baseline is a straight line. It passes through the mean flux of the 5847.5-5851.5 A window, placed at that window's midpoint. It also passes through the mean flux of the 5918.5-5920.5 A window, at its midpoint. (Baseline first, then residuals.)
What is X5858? 0.11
